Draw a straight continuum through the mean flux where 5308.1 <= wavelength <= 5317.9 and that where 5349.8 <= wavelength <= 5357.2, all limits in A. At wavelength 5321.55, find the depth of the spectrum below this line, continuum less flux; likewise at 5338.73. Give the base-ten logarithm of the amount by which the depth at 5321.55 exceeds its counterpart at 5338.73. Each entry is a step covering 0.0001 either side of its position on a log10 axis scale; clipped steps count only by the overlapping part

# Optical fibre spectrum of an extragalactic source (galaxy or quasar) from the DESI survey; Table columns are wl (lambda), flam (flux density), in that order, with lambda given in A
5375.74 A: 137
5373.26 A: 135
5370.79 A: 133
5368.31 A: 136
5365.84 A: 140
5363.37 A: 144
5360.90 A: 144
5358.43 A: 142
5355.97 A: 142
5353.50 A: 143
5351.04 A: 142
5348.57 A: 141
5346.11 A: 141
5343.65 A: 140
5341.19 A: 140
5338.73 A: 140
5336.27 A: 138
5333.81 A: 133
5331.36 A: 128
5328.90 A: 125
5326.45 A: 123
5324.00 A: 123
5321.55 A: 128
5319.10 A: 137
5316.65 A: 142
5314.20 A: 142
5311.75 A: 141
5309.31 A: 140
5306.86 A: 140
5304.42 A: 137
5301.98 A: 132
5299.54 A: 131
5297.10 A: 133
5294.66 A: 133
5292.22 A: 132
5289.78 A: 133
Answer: 1.06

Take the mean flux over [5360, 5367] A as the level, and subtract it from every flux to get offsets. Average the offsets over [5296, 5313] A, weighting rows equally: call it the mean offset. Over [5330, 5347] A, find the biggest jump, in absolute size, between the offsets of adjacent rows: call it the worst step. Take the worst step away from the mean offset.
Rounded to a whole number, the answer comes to -11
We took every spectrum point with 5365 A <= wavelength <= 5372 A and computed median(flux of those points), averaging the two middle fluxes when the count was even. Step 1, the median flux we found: 136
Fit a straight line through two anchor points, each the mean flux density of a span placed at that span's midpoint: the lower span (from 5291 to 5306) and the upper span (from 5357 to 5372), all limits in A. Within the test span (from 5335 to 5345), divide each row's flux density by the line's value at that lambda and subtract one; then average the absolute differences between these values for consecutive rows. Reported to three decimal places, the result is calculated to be 0.005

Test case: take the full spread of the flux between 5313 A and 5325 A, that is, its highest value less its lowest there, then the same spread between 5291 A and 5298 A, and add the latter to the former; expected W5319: 20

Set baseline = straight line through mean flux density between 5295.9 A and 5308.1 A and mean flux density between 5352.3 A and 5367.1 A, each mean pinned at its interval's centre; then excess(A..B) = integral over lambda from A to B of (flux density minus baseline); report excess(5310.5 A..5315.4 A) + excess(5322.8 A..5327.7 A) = -46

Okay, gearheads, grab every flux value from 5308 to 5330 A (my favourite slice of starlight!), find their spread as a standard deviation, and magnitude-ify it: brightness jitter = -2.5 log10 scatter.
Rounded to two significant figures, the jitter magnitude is -2.3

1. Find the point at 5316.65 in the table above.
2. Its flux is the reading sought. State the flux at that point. 142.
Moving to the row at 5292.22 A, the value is 132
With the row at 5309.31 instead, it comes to 140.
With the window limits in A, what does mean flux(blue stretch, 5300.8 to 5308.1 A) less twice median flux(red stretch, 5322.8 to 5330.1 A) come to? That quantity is -110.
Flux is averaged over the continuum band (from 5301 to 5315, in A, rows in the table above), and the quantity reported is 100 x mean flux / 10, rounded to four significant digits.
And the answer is 1387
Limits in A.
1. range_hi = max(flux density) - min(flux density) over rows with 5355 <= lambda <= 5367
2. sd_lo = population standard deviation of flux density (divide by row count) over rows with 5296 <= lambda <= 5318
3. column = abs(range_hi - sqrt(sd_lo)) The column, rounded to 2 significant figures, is 2.0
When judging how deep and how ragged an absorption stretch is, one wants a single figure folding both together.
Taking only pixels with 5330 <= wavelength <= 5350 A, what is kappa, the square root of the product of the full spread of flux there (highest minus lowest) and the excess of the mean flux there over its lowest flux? 11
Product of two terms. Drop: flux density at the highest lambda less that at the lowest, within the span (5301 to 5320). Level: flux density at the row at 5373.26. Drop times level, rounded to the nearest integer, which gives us 675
